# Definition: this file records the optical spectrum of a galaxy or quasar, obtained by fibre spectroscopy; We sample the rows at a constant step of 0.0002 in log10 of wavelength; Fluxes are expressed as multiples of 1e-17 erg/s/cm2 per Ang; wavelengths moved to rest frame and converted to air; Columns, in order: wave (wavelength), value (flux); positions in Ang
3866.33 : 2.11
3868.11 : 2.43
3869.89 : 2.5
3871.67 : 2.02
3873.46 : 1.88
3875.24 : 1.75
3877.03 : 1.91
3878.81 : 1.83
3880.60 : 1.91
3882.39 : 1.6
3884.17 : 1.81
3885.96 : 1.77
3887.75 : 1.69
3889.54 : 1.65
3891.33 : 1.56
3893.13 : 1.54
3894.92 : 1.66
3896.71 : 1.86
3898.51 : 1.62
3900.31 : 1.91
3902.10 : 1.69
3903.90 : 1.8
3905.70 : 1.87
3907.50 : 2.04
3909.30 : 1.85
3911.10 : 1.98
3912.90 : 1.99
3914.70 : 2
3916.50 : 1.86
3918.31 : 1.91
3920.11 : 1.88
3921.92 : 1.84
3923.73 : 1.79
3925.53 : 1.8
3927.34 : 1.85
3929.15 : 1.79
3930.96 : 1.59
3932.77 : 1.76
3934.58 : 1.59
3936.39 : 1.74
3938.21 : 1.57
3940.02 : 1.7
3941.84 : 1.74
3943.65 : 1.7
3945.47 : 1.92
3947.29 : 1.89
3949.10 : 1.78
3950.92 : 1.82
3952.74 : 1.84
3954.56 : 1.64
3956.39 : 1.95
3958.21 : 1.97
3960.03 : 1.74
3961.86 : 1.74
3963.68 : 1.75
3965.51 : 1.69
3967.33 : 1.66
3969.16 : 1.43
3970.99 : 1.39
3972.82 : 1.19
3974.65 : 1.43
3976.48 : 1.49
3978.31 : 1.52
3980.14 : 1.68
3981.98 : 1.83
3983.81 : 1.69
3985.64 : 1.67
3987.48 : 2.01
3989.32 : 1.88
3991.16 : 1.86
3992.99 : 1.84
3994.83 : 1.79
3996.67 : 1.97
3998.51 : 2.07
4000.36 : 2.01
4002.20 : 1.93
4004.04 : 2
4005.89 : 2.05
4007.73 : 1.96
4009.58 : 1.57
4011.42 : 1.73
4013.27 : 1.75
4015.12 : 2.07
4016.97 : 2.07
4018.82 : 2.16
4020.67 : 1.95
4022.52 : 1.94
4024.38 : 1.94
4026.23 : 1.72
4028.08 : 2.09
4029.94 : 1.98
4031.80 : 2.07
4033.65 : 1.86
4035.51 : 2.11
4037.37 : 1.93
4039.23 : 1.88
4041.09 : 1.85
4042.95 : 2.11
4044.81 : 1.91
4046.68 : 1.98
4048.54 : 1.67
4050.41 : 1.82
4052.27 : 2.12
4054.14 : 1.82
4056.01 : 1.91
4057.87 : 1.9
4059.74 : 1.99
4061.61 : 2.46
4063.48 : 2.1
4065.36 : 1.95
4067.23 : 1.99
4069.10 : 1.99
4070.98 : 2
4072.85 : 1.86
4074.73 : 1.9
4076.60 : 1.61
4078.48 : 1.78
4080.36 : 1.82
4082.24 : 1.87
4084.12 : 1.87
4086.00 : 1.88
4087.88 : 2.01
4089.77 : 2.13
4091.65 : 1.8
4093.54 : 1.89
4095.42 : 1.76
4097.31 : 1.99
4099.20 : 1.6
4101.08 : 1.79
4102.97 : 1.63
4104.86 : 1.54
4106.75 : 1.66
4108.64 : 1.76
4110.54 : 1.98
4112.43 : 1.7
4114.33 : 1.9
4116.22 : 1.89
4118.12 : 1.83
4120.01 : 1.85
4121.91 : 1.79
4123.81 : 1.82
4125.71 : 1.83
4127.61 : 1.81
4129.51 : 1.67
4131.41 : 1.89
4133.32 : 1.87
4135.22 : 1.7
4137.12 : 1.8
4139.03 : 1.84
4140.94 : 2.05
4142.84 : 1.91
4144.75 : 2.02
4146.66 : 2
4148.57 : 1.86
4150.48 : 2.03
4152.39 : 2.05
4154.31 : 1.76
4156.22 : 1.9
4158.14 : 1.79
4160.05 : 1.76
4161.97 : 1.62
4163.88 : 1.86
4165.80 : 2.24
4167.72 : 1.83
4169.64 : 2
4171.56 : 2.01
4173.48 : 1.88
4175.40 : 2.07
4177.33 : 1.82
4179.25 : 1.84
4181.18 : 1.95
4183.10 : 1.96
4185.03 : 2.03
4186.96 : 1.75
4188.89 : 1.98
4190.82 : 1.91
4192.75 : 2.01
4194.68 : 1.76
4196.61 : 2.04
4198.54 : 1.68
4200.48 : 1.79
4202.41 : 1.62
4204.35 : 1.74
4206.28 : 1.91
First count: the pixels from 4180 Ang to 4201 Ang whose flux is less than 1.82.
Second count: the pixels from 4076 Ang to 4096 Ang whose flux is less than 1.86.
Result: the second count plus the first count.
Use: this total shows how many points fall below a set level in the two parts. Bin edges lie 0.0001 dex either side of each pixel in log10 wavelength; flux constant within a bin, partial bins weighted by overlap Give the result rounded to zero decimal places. 9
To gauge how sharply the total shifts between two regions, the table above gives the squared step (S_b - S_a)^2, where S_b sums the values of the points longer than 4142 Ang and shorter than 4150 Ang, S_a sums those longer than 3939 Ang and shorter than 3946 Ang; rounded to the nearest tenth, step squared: 0.5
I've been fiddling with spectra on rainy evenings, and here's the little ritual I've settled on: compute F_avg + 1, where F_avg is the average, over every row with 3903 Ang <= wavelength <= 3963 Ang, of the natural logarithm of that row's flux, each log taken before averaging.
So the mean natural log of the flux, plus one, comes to 1.59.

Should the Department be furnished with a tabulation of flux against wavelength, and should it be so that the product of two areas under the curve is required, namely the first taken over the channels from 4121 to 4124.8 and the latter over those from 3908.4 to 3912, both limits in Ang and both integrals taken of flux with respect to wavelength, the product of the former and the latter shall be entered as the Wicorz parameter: 47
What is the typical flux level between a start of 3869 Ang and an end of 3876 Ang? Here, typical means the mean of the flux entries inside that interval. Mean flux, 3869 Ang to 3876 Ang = 2.04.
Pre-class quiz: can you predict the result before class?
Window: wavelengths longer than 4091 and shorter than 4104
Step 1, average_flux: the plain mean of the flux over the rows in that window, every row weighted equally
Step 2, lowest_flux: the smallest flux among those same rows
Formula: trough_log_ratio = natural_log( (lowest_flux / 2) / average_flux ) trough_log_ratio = -0.80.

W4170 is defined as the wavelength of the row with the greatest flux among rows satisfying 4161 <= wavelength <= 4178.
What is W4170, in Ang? 4165.80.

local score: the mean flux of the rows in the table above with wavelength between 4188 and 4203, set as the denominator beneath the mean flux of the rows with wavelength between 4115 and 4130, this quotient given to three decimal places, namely 0.980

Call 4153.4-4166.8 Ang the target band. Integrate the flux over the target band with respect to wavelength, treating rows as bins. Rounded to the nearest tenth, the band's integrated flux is 24.8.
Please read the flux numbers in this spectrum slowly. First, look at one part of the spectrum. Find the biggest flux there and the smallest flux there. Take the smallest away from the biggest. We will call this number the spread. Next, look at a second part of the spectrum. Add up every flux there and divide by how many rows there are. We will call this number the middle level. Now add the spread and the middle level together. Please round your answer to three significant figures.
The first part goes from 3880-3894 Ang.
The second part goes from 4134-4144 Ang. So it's 2.23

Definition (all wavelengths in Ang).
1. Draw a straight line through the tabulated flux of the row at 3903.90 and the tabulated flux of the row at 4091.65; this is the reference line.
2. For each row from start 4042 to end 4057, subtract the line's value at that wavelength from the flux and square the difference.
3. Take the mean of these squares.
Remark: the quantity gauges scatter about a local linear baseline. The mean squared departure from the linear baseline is 0.034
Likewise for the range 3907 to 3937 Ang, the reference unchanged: 0.017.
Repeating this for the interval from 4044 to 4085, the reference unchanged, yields 0.043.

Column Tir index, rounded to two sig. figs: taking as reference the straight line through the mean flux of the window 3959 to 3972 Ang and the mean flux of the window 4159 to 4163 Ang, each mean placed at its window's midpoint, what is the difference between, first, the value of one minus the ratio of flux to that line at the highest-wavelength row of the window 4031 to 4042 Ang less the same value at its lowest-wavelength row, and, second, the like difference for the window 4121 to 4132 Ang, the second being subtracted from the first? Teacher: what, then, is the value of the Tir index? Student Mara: 0.19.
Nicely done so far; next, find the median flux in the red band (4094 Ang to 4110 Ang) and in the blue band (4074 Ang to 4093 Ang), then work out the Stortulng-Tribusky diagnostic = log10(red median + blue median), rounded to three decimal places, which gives 0.554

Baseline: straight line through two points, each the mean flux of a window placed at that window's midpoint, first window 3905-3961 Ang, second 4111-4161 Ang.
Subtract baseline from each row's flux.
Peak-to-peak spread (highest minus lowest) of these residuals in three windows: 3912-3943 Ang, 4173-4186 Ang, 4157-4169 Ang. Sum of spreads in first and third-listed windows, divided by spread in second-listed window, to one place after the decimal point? 4.2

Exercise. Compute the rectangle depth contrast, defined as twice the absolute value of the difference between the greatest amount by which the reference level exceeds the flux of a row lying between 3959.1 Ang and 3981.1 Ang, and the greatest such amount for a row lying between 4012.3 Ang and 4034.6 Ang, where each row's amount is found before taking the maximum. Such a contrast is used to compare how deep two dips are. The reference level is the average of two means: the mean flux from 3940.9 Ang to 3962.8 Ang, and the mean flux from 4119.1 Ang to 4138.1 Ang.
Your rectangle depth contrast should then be 1.1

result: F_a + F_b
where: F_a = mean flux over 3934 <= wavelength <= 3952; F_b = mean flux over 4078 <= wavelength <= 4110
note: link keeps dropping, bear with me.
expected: 3.56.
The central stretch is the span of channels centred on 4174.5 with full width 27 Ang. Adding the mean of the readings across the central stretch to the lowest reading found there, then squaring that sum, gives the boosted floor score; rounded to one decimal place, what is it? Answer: 12.5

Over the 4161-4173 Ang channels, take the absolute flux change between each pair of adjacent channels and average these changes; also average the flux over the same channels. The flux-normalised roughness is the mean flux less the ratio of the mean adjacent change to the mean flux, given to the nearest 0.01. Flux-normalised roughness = 1.80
